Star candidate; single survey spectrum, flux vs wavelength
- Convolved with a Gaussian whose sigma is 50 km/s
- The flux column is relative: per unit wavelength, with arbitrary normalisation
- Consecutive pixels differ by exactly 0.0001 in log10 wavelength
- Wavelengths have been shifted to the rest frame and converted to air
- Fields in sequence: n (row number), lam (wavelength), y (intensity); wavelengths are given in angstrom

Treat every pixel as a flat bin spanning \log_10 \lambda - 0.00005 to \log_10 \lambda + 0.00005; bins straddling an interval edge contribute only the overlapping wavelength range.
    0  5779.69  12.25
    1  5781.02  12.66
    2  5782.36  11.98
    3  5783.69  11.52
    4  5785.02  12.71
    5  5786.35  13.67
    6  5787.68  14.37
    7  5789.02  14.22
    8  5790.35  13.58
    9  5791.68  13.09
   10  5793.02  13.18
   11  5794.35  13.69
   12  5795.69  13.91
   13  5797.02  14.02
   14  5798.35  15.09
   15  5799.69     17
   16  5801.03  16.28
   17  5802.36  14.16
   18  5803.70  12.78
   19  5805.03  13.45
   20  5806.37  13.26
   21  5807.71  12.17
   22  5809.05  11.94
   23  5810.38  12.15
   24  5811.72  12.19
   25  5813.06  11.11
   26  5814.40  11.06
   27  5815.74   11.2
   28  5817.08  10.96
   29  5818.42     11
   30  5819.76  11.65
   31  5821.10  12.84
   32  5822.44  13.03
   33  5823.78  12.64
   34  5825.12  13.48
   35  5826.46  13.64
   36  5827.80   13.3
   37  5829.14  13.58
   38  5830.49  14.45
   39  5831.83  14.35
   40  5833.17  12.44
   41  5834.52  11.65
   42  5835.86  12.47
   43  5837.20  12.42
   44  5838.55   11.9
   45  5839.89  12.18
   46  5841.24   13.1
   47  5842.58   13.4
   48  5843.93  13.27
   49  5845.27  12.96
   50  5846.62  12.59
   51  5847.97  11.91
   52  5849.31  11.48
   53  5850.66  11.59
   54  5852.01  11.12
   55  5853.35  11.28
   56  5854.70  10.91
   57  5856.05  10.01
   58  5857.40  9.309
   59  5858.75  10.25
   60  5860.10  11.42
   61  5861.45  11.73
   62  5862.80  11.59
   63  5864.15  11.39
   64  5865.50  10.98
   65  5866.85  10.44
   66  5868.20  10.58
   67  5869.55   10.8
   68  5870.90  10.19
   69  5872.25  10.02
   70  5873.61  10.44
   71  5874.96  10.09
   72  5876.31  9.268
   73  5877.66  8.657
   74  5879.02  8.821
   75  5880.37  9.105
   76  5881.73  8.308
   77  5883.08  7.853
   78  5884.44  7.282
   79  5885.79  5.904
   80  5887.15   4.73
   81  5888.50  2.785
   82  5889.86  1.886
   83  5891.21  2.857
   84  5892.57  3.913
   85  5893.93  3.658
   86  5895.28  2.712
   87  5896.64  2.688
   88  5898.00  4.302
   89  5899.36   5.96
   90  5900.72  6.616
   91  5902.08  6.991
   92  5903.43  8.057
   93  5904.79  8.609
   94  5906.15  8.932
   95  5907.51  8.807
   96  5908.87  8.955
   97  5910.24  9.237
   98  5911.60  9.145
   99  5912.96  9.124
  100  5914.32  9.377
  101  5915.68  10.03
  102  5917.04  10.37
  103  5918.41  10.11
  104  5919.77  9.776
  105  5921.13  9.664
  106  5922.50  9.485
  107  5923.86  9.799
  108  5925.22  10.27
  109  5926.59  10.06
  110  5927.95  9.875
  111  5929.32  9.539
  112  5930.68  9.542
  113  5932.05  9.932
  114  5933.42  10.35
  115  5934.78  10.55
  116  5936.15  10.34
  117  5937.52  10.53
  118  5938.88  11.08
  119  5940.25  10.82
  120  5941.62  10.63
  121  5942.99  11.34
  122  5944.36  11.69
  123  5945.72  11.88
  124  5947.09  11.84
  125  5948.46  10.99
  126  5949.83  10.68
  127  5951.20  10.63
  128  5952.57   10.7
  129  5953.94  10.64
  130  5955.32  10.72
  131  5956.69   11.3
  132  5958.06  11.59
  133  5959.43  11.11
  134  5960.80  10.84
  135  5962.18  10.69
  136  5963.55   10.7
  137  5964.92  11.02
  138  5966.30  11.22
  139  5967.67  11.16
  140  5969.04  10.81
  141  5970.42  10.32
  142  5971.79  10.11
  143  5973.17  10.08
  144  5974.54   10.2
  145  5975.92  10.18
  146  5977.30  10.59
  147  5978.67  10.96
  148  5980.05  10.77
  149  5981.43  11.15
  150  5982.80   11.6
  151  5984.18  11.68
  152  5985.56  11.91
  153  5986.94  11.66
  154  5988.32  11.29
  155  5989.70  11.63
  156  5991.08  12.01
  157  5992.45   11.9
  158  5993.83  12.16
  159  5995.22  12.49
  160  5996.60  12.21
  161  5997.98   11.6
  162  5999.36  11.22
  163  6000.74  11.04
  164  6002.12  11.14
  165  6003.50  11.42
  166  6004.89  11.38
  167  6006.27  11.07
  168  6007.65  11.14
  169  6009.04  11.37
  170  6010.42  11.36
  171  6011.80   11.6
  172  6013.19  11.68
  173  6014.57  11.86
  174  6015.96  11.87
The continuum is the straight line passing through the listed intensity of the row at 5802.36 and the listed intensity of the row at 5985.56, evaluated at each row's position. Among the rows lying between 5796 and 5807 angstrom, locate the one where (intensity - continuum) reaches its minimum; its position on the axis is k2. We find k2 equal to 5803.70 angstrom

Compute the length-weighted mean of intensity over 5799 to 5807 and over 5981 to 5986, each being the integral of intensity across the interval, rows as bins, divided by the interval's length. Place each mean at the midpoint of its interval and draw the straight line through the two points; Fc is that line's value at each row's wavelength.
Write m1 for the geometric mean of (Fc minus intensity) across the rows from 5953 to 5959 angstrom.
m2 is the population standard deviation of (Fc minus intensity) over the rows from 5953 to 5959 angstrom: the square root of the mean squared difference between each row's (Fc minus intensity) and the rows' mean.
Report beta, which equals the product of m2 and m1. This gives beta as 0.4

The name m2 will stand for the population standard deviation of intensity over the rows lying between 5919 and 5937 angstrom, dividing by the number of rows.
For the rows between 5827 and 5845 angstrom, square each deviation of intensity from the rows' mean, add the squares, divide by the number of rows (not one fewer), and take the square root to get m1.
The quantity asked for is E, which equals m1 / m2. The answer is 2.5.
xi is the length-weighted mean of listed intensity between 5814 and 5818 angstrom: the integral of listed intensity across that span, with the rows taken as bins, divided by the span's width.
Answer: 11.1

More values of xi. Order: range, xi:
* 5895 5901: 4.4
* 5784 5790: 13.6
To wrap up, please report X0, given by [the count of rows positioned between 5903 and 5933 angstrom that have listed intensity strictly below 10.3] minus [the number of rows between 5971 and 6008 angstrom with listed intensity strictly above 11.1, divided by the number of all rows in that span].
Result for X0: 20.3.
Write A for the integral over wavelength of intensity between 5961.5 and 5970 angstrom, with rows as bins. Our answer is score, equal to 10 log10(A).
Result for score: 19.7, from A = 93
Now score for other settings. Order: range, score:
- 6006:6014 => 19.6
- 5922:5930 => 19.0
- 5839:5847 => 20.1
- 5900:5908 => 18.1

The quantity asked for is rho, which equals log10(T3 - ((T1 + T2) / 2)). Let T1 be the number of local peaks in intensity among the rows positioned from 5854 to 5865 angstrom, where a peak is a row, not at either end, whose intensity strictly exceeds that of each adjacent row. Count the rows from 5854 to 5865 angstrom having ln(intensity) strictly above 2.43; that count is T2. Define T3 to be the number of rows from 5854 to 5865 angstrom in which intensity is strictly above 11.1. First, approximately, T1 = 1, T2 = 4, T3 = 4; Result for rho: 0.18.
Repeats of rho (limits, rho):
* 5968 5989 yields 0.40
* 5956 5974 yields 0.54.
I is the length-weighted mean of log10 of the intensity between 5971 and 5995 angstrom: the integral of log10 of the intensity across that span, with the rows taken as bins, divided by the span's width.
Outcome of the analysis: 1.05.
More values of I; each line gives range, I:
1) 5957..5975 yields 1.03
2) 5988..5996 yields 1.08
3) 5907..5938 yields 0.99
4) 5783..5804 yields 1.14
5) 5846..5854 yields 1.07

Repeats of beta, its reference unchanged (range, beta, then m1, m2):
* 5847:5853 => 0.6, 2.2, 0.26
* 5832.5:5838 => 0.6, 1.7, 0.35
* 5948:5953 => 0.2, 1.4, 0.12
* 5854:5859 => 1.9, 3.5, 0.56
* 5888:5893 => 7.5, 10.2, 0.73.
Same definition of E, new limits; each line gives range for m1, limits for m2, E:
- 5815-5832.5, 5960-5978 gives 3.0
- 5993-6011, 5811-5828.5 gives 0.5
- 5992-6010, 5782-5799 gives 0.5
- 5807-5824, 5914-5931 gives 2.3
